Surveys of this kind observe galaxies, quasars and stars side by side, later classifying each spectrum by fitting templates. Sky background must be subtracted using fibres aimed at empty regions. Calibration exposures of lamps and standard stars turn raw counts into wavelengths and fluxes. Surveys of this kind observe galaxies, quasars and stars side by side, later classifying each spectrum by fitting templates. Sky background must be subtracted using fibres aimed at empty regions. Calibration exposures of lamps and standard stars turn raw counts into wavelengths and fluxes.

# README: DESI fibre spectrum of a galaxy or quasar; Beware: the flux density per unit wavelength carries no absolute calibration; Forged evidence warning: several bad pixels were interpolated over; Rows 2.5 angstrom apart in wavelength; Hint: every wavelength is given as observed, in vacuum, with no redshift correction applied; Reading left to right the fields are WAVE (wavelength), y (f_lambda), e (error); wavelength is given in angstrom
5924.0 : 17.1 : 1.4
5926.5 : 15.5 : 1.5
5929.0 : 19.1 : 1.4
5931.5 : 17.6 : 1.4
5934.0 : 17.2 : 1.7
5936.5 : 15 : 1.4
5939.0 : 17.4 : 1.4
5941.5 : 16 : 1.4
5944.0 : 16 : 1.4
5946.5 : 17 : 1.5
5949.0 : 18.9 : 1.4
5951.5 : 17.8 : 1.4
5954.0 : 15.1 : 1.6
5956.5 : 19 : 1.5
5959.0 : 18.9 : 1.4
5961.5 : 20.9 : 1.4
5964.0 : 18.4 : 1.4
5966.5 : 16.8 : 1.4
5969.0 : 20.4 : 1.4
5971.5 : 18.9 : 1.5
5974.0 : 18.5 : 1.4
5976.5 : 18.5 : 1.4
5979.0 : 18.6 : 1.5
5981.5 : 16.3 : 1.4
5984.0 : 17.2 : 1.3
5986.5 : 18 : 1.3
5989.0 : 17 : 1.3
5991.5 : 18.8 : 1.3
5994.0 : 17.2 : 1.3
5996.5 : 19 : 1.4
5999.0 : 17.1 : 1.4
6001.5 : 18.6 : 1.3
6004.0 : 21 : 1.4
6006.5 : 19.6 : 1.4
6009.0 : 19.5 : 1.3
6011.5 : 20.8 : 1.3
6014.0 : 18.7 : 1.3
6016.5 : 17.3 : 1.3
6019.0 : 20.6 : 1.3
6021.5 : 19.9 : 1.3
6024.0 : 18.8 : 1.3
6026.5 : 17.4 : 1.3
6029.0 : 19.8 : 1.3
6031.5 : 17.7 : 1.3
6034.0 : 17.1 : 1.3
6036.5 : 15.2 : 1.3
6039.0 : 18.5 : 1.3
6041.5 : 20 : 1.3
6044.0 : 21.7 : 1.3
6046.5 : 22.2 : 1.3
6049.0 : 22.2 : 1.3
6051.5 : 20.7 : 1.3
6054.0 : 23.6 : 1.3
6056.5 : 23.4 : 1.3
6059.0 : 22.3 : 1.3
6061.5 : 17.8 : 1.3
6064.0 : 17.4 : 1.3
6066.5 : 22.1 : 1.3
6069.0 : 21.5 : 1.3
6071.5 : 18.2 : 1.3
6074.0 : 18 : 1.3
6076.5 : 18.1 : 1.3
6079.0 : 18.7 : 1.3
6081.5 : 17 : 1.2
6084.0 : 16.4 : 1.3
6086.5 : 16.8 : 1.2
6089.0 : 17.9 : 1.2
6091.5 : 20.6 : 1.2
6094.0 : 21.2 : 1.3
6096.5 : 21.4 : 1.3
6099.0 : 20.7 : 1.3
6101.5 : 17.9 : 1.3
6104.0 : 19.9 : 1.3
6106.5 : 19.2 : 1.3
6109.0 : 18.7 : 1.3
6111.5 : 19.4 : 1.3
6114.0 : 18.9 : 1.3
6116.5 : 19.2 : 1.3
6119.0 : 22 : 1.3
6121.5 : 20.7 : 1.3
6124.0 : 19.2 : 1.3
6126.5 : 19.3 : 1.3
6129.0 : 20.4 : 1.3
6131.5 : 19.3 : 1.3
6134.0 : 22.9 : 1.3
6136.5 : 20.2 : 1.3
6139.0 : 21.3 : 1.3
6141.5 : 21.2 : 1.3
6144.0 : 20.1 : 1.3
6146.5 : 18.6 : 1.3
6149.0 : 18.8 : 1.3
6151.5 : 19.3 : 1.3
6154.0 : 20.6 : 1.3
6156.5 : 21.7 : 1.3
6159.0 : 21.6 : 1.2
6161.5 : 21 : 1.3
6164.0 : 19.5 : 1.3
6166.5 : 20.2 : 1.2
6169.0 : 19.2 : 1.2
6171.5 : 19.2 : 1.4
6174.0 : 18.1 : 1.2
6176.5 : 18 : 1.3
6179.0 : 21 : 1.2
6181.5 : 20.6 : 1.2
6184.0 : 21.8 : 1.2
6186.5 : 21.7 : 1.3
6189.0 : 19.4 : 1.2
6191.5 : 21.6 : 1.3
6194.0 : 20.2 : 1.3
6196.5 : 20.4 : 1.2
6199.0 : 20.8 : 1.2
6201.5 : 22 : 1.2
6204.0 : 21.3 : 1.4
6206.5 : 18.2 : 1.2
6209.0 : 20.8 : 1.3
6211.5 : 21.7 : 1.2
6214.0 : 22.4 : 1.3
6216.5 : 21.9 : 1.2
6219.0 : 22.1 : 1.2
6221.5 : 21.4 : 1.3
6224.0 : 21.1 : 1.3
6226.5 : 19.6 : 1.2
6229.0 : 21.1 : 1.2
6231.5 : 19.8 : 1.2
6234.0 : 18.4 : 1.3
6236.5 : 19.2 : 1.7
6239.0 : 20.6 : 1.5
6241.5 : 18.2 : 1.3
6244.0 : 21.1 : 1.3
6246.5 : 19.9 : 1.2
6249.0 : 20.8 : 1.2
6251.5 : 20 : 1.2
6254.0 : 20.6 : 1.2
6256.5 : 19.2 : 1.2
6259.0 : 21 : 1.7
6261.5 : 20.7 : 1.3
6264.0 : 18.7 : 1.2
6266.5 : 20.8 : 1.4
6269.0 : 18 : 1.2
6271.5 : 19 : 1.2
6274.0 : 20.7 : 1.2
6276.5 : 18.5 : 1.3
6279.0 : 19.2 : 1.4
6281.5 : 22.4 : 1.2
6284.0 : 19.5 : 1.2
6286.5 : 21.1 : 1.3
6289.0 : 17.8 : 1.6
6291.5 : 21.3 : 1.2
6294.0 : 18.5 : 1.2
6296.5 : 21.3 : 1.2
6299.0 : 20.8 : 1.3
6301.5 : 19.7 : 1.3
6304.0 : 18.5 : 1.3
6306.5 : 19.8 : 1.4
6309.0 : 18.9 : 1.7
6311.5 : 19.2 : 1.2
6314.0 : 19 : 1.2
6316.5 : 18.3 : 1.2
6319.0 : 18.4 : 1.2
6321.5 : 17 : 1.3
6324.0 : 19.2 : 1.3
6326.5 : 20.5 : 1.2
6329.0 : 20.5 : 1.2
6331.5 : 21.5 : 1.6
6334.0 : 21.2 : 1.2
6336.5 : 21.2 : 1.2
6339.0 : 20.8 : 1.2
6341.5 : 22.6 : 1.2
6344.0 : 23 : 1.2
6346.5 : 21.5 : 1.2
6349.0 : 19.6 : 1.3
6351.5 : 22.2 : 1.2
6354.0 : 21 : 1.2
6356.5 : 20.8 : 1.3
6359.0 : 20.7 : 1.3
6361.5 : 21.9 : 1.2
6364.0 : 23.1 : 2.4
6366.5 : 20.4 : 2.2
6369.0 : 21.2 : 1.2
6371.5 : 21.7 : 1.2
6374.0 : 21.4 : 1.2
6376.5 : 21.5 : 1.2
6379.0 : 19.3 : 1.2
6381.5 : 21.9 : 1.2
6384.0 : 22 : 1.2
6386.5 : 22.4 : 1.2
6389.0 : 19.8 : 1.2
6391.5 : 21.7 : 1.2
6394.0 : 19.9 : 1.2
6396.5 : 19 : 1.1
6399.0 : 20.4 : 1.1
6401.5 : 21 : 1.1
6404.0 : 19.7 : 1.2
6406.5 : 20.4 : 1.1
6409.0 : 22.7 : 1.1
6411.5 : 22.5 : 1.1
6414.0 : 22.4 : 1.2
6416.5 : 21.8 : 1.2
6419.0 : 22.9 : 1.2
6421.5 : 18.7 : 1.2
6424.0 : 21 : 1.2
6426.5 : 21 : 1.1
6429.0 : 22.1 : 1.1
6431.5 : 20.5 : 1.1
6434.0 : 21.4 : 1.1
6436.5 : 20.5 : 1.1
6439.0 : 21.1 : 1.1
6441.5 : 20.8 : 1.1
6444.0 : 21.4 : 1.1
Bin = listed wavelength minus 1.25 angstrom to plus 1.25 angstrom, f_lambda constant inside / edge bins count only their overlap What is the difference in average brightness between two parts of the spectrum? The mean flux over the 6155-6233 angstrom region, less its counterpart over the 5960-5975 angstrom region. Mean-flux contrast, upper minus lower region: 1.6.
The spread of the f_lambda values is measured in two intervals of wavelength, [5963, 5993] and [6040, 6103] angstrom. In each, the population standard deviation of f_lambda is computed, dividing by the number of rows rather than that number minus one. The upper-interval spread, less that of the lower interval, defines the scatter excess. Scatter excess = 1.1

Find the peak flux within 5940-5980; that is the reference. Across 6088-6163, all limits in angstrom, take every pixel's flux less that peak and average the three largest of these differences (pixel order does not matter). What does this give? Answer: 1.3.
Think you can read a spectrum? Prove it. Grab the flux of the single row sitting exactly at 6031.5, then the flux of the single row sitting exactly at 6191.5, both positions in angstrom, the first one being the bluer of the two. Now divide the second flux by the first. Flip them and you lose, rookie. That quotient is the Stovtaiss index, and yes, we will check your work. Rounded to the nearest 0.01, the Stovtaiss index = 1.22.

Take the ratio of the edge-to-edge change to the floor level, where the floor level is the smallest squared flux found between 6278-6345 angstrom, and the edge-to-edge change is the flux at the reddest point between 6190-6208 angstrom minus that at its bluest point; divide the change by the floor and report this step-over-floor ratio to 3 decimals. -0.012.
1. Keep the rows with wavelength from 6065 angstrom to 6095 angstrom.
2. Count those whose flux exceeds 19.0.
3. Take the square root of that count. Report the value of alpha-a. 2.00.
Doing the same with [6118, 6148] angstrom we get 3.32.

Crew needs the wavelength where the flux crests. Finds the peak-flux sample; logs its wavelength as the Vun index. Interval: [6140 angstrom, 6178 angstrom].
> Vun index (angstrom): 6156.5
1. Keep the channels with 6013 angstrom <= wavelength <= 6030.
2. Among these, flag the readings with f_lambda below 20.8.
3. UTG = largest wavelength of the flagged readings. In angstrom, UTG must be 6029.0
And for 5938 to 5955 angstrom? 5954.0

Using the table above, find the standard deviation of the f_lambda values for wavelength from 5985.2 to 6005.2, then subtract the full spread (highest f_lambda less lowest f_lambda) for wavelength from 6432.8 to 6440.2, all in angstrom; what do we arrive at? 0.4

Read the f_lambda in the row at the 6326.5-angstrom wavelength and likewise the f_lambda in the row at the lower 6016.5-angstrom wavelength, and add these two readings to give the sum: 38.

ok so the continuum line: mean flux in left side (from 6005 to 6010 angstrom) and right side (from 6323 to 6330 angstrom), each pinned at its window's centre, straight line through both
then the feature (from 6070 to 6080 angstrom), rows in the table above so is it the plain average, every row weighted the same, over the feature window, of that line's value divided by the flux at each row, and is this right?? 1.08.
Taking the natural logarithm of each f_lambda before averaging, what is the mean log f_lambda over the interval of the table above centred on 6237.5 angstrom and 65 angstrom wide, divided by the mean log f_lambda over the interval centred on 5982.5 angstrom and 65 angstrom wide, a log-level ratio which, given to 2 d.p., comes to 1.03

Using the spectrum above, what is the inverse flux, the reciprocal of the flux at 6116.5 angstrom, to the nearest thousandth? 0.052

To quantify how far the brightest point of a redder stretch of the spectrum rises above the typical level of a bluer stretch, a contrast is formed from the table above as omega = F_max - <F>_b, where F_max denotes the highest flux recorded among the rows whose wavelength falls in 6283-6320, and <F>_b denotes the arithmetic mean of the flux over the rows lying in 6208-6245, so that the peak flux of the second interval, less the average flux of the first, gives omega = 0.7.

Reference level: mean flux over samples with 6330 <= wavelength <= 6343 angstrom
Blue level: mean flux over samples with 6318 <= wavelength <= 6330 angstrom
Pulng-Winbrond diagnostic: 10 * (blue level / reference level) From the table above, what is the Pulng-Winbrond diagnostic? 8.9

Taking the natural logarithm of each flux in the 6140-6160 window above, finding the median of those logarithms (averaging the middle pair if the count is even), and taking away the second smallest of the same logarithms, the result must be 0.079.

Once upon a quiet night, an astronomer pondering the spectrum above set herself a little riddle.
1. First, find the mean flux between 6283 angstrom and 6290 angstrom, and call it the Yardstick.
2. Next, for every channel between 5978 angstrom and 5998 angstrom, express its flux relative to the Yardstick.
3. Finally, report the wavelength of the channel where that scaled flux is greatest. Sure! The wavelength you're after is 5996.5 angstrom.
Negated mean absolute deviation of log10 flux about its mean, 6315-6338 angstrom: -0.030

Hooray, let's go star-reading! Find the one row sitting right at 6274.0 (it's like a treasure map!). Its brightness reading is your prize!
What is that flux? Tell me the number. 20.7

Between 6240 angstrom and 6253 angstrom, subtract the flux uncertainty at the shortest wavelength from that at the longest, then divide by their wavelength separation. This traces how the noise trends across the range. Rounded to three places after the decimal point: -0.010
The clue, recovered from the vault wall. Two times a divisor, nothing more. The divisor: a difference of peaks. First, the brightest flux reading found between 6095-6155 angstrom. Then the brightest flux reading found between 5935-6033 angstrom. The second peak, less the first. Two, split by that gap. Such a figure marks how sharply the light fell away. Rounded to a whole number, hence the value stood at -1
